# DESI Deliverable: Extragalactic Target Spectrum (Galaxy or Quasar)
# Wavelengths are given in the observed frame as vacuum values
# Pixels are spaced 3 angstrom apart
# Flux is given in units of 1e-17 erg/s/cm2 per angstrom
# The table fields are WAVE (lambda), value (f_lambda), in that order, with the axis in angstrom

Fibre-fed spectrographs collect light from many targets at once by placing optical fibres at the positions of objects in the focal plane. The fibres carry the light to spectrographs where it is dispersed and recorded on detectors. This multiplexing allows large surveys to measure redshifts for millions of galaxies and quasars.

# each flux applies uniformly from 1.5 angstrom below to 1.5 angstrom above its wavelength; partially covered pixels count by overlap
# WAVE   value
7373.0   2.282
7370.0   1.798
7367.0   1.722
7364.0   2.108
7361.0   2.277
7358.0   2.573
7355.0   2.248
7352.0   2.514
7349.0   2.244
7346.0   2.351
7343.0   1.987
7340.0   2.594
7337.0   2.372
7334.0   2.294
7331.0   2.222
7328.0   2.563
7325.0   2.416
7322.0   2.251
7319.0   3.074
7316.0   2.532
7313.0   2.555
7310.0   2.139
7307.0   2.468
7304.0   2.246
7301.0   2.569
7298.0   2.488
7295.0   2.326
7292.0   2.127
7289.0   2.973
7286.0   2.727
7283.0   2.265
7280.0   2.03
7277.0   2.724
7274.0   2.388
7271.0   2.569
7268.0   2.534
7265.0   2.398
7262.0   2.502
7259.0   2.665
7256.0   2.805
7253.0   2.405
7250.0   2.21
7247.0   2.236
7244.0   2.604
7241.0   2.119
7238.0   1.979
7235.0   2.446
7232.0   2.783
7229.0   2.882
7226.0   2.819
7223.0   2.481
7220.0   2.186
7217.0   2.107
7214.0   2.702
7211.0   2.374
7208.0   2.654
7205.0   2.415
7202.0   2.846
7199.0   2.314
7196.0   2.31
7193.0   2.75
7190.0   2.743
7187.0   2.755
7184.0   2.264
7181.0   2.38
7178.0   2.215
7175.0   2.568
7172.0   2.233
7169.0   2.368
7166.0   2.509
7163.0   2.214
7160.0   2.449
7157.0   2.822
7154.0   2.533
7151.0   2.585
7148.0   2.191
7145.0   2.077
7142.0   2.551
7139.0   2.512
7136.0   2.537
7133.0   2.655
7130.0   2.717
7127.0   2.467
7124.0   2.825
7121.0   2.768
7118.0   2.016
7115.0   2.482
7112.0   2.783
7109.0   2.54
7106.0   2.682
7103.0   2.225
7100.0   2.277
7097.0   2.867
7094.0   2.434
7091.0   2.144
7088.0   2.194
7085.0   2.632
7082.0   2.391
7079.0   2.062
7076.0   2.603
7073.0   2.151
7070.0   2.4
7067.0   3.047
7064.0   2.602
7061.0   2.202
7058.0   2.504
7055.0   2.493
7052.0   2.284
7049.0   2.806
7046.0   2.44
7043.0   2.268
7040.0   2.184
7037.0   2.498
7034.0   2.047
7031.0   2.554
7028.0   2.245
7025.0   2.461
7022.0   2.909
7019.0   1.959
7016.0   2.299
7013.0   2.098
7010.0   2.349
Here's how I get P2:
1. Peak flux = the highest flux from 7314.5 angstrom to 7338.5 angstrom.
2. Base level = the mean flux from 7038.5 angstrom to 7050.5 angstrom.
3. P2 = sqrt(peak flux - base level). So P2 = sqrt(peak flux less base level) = 0.81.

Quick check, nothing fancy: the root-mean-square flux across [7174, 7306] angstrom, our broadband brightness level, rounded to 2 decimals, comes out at 2.49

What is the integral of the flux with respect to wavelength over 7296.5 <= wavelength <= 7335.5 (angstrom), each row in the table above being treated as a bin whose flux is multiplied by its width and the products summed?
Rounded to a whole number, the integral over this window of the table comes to 95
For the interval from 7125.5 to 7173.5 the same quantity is 118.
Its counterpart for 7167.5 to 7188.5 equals 50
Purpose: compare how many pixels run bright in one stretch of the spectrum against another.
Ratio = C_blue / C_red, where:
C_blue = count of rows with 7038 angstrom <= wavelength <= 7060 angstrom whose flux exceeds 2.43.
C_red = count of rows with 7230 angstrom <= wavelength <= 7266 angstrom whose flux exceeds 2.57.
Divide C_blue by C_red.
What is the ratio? 1.0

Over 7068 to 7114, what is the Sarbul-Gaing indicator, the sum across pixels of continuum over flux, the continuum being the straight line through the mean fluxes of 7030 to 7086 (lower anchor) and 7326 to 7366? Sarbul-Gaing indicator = 15.1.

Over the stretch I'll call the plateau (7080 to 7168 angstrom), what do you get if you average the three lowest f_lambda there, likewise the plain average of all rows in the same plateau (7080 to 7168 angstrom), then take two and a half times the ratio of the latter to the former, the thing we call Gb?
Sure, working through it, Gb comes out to 2.99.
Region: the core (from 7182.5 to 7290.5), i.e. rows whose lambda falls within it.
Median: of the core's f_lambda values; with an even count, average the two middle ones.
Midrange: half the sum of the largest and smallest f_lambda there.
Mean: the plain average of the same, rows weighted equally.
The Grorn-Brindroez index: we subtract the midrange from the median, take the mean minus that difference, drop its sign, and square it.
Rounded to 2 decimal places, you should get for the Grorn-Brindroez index 6.17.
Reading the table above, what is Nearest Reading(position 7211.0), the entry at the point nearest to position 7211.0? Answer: 2.374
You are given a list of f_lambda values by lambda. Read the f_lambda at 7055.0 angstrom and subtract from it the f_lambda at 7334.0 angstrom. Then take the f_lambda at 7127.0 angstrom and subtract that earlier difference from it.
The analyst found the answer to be 2.27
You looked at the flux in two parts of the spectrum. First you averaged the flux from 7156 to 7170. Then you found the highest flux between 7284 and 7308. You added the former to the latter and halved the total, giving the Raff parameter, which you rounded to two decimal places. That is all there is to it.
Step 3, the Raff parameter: 2.72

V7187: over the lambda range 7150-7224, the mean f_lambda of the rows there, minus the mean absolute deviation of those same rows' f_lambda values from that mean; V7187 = 2.29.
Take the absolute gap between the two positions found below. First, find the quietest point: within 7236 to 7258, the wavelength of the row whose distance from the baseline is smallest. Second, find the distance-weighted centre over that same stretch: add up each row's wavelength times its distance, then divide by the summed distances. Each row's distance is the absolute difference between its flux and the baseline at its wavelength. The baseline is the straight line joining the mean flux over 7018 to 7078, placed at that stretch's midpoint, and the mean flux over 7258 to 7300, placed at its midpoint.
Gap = 7.5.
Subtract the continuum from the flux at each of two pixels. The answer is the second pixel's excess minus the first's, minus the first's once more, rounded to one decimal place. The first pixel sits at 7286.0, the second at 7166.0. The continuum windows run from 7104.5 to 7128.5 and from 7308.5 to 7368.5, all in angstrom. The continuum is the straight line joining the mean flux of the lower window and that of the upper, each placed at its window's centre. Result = -0.7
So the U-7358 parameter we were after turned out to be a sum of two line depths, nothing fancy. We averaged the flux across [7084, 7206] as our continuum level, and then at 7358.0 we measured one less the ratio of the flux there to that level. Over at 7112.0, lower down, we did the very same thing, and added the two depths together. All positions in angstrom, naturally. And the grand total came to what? -0.16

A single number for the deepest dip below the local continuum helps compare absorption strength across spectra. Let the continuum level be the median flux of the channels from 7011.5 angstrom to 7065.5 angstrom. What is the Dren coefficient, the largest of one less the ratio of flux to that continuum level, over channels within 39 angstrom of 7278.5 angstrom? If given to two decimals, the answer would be 0.14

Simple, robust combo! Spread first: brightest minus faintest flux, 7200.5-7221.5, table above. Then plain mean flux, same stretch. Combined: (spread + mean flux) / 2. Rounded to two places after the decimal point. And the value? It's 1.60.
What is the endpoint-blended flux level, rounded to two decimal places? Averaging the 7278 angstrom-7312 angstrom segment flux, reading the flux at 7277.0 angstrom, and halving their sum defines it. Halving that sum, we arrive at 2.56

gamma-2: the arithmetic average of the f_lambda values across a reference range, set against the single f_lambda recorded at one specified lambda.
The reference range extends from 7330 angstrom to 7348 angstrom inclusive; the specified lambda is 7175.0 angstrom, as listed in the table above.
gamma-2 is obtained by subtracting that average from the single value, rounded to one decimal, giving 0.3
